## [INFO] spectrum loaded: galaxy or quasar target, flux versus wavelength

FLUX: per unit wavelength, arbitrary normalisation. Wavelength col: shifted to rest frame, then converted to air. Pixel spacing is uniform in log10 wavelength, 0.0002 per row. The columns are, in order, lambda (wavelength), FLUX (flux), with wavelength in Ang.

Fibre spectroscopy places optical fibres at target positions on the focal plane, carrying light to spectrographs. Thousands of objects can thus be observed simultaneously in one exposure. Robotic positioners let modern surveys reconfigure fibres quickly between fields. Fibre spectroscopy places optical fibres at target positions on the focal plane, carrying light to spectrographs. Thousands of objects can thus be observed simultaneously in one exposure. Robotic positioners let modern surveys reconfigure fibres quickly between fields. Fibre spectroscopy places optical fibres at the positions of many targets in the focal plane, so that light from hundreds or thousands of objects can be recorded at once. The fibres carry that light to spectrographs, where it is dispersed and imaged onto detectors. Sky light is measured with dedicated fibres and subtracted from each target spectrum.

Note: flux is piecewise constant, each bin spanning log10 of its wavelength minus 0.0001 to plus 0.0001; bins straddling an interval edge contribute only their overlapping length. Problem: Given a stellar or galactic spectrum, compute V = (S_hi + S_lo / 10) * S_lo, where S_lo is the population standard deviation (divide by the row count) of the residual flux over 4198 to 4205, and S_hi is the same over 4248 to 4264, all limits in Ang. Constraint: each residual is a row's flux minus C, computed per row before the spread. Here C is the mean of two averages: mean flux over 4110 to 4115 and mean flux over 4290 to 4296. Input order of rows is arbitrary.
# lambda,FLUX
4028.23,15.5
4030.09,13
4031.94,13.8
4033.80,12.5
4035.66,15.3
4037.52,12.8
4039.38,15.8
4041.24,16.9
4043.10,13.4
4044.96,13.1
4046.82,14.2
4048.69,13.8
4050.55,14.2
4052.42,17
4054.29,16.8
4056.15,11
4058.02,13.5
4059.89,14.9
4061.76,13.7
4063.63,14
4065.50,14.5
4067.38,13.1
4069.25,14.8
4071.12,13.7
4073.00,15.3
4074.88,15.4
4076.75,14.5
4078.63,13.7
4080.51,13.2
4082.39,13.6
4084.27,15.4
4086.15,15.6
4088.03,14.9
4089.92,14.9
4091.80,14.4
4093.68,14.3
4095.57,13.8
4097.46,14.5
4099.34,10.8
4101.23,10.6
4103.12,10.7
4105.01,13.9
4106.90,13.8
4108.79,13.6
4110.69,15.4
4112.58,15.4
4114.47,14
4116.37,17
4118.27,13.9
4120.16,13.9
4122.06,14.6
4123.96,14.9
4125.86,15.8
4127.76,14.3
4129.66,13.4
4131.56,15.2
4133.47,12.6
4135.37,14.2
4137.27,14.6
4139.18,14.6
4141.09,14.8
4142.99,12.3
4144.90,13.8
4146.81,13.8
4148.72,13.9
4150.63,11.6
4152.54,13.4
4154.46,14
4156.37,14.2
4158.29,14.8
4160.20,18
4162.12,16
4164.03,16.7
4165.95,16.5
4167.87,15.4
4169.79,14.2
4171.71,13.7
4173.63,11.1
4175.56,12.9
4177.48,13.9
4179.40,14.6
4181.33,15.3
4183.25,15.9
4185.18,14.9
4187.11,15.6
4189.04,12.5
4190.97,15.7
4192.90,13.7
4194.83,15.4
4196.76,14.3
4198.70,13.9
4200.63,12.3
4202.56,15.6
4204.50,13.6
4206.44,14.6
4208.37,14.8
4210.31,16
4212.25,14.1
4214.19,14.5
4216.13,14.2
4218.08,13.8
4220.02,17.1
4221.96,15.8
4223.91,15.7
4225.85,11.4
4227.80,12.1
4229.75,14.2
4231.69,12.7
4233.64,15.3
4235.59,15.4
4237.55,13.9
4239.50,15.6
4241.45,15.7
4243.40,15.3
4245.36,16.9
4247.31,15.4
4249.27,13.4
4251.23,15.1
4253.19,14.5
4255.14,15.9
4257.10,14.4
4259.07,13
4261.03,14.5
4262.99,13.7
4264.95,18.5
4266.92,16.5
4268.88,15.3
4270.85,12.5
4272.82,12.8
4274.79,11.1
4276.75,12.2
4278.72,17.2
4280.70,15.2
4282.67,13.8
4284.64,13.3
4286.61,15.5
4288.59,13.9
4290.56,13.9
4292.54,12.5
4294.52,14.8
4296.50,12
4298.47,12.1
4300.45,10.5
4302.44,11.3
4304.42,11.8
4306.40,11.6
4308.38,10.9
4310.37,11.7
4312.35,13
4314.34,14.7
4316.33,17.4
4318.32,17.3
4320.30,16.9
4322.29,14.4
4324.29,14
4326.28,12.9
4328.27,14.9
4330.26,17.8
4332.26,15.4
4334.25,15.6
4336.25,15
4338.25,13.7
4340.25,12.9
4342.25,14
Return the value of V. 1.2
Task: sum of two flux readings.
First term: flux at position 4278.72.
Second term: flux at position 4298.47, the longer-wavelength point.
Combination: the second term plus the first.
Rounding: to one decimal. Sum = 29.3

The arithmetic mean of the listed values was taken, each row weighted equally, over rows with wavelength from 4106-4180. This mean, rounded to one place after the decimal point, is 14.4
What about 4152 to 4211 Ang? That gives 14.6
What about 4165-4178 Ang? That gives 14.0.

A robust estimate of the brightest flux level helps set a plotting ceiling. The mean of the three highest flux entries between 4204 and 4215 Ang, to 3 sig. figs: 15.1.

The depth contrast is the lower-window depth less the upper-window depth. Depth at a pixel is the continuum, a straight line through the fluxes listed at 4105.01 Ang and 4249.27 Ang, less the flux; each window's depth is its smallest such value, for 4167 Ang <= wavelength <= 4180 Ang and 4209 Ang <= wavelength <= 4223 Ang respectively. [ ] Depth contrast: 2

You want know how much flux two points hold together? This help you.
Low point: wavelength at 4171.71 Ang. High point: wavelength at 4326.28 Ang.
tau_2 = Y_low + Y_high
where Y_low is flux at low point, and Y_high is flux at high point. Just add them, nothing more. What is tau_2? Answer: 26.6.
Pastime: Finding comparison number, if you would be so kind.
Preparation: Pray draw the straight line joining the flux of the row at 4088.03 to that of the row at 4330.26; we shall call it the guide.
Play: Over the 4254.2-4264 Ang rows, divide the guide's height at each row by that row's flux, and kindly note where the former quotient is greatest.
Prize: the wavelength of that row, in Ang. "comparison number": 4259.07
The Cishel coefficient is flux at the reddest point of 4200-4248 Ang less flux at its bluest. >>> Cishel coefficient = 3.1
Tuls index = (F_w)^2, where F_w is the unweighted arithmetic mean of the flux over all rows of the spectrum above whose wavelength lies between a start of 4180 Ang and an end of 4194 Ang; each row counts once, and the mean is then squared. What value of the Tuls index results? 219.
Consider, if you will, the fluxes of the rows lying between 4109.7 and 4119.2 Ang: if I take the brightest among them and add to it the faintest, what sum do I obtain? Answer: 30.9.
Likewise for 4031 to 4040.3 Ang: 28.3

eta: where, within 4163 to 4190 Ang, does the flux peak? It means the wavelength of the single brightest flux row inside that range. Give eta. 4164.03 Ang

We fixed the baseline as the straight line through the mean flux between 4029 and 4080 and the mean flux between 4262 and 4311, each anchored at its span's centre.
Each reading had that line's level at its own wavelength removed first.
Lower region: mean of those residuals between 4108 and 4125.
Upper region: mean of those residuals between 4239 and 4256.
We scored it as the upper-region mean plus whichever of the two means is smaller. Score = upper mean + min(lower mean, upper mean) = 2.5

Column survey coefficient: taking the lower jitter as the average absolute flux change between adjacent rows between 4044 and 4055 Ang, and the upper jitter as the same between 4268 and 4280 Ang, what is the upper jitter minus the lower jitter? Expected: 1.2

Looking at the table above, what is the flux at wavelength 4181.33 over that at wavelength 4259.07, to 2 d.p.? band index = 1.18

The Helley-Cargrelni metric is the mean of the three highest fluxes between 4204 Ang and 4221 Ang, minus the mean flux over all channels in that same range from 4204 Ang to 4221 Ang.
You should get 1.2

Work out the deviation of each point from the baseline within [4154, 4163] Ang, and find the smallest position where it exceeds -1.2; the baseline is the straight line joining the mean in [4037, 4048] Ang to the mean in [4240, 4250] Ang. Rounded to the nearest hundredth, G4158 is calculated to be 4154.46 Ang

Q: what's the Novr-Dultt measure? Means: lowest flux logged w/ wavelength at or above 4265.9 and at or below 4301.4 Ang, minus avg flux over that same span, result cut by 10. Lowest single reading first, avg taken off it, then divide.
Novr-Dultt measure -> -0.31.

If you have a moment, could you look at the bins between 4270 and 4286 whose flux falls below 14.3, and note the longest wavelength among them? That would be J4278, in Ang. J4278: 4284.64 Ang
